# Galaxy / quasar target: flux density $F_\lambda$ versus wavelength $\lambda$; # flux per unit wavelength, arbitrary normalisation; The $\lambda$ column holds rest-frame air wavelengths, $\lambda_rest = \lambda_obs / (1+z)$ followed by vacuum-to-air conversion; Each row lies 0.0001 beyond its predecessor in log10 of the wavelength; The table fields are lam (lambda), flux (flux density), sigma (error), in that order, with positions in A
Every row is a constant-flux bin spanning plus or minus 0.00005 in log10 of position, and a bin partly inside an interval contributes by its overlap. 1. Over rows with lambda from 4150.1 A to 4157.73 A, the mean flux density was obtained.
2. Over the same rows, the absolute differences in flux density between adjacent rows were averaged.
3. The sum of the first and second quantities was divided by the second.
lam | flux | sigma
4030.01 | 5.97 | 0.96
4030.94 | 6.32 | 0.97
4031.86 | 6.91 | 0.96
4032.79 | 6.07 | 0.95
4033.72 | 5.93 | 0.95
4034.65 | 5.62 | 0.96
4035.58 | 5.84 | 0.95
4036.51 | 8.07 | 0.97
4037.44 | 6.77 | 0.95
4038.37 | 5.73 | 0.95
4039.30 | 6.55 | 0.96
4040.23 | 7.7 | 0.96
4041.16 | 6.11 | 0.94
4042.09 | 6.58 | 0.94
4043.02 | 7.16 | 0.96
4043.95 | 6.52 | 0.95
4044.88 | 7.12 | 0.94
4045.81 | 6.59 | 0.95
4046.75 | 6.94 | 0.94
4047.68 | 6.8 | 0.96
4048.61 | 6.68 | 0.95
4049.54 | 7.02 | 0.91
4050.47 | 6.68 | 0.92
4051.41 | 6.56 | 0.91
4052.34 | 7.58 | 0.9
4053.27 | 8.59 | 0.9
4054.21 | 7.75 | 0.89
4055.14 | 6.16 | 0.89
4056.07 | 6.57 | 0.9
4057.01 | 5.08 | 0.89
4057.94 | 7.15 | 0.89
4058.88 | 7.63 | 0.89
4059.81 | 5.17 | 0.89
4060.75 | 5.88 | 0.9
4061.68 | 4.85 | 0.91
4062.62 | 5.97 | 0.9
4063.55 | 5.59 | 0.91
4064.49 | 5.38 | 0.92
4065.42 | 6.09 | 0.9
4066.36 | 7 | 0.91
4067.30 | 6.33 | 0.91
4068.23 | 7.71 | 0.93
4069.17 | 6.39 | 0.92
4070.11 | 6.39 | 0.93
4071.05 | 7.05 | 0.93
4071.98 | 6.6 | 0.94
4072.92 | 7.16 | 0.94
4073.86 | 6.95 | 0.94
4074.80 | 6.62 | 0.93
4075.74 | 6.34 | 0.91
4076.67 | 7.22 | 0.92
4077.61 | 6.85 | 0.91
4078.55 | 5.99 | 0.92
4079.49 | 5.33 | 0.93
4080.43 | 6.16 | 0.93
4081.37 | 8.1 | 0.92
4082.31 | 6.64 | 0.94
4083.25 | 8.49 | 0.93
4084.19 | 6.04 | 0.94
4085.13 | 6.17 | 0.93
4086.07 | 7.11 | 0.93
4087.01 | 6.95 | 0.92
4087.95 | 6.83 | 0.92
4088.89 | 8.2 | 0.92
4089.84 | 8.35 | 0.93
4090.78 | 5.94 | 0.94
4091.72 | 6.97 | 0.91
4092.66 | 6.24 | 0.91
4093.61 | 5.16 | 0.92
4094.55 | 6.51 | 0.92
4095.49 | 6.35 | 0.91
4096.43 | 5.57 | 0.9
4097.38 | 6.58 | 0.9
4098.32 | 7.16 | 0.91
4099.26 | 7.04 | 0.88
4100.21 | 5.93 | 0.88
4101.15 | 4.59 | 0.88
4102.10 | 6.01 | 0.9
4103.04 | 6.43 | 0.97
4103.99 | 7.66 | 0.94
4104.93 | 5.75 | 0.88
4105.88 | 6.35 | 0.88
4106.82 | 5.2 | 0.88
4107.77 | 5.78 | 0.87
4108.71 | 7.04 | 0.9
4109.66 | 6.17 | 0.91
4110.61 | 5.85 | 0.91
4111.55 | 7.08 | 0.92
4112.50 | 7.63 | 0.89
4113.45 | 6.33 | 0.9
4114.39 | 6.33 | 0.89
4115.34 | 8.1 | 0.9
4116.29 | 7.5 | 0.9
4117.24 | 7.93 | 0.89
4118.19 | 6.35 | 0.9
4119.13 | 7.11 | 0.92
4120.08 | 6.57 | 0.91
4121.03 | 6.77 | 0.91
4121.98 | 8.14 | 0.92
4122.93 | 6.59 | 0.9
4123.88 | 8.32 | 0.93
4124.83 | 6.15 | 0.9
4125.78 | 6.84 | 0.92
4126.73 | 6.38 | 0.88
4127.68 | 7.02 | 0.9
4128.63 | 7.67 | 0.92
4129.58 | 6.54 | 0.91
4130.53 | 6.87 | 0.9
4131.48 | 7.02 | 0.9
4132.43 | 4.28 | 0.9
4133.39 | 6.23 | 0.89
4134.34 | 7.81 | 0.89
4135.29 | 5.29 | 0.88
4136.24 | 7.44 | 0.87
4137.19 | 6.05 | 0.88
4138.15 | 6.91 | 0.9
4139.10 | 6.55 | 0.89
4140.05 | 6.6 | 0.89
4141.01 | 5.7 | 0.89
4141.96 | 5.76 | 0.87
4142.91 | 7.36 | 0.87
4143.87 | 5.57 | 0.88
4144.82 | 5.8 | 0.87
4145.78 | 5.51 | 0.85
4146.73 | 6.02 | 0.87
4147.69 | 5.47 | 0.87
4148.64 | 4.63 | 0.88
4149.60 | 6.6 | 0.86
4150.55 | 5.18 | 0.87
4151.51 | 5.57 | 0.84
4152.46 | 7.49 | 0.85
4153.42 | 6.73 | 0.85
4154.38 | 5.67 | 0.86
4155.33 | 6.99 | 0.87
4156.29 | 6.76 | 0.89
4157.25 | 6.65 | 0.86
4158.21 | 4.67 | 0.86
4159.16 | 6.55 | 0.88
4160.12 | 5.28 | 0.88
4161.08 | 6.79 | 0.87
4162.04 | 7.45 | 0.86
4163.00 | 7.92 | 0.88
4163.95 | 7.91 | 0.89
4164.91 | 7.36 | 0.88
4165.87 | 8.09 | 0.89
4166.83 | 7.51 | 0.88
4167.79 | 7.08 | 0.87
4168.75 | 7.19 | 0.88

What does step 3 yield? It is 8.7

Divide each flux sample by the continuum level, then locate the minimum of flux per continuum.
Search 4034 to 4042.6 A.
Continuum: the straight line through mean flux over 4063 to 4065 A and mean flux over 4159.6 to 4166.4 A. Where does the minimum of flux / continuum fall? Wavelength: 4034.65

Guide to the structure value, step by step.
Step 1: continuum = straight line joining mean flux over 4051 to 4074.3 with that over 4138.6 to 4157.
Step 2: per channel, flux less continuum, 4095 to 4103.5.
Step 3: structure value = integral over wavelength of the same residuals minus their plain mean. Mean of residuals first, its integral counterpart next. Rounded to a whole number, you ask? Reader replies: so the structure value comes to -1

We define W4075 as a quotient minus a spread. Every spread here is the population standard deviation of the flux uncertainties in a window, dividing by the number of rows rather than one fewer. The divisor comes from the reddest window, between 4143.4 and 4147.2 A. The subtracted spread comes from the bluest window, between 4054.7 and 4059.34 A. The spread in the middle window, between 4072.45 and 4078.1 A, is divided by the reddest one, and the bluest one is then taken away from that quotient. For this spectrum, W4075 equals 1.2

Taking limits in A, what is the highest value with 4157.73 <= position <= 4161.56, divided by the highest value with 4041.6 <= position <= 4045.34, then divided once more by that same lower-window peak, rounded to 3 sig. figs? 0.132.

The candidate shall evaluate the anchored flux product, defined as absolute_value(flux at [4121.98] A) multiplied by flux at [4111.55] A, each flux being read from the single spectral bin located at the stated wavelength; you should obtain 58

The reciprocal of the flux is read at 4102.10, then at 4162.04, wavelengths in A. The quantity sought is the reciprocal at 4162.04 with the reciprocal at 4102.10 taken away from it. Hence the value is -0.032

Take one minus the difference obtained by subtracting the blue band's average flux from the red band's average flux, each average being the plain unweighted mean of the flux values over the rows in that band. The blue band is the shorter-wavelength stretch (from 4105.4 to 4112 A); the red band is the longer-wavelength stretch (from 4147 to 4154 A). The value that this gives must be 1.26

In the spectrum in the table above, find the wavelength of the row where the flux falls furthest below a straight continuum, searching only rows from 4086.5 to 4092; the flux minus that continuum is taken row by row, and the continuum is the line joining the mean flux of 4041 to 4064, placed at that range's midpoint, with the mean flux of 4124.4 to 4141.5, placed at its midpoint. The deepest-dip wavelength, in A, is 4090.78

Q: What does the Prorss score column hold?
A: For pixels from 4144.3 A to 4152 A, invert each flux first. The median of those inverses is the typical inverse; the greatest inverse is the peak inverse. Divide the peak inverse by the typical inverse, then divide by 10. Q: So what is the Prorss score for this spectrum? 0.120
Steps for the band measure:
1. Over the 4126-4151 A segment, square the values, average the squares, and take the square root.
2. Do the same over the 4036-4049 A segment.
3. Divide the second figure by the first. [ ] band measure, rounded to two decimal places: 1.08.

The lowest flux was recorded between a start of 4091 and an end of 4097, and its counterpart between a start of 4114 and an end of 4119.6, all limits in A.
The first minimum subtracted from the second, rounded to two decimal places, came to 1.17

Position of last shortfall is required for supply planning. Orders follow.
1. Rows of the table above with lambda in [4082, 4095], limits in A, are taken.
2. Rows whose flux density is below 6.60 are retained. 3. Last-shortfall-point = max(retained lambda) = 4094.55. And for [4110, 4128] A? 4126.73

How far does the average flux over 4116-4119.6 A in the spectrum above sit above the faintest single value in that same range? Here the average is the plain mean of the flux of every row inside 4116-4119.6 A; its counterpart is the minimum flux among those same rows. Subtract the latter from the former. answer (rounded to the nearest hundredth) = 0.87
